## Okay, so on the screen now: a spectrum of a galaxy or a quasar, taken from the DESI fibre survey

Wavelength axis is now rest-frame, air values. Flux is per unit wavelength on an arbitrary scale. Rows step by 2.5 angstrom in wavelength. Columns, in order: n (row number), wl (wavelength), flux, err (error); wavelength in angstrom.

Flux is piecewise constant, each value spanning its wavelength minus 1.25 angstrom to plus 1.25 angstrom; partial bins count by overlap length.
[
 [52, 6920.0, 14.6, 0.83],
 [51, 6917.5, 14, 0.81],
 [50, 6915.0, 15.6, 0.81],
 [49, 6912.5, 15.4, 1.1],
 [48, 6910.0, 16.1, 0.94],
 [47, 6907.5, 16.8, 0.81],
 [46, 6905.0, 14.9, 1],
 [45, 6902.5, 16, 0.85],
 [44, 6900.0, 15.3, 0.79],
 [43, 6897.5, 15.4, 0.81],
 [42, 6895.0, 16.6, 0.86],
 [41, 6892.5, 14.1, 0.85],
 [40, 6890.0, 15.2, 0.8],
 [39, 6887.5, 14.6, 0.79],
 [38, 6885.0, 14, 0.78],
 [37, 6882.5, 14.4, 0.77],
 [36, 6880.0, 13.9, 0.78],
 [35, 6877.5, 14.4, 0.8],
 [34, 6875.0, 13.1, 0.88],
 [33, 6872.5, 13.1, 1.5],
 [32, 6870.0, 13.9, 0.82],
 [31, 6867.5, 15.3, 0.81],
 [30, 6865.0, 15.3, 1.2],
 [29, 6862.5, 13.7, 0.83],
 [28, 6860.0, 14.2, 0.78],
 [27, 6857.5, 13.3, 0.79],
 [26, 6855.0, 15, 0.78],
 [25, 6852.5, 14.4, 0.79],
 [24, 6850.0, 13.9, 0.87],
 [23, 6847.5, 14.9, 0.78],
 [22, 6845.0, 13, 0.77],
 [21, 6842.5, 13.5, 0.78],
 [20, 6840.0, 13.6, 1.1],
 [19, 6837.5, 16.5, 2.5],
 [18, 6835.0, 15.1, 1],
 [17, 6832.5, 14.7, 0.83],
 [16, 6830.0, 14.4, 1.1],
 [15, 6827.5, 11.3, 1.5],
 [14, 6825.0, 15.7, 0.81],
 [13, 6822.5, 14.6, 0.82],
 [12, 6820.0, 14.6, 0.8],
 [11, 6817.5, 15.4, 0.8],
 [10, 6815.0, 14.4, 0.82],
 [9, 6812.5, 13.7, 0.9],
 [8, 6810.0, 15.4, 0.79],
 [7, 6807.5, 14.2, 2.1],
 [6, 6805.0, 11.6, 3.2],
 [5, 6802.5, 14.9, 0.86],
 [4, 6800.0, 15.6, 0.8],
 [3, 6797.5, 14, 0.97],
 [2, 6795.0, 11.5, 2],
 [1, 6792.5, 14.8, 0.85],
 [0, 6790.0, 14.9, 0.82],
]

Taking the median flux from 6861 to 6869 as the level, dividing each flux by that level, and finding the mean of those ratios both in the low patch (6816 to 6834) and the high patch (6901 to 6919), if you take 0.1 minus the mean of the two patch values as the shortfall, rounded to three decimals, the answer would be -0.878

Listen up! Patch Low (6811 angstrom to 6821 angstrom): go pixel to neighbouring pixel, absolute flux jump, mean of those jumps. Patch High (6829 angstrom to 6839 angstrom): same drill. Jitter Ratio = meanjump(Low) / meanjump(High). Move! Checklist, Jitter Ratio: 1.2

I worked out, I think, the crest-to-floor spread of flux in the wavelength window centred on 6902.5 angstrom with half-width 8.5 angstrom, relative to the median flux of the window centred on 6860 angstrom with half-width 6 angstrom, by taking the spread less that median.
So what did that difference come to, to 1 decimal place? -12.3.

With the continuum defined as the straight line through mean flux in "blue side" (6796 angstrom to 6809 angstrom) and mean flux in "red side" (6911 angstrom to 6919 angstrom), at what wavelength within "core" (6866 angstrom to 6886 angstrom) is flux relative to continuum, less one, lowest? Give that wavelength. 6875.0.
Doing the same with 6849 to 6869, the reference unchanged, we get 6857.5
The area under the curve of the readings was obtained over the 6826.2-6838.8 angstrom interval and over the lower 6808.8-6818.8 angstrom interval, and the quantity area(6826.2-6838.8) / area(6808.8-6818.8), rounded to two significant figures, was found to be 1.2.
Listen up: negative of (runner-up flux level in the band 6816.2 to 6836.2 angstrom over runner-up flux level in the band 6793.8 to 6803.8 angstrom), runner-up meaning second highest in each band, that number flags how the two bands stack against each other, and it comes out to -1.03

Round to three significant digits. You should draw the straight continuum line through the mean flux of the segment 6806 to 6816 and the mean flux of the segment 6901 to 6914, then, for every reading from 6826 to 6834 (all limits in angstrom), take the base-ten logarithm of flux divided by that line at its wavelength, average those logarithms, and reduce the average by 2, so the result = -2.04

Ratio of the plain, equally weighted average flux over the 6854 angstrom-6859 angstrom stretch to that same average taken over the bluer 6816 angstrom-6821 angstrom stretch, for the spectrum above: 0.94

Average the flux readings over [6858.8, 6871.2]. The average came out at 14.5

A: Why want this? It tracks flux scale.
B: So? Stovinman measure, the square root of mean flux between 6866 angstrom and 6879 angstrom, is 3.74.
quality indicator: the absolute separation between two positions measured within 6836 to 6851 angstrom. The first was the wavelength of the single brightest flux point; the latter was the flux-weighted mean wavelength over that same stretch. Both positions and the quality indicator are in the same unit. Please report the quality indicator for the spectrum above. 6.1 angstrom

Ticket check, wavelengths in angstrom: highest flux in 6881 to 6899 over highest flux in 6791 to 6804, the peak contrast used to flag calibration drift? 1.06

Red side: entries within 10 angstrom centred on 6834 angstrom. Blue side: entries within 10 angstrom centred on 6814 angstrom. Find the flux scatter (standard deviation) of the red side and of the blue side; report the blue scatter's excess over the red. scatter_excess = -0.1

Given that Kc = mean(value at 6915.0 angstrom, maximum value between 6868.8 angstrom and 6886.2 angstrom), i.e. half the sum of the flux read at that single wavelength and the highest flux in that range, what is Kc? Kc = 15.0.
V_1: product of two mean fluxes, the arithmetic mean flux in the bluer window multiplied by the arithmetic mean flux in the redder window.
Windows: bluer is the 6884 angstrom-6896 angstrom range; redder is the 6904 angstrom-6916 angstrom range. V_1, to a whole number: 235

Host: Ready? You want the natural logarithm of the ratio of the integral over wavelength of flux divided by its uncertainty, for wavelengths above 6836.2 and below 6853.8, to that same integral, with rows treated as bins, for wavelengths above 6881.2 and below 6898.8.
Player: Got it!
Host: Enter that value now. -0.19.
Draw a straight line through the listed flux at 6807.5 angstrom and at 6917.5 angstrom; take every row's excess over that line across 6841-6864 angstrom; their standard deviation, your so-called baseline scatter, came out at 0.7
